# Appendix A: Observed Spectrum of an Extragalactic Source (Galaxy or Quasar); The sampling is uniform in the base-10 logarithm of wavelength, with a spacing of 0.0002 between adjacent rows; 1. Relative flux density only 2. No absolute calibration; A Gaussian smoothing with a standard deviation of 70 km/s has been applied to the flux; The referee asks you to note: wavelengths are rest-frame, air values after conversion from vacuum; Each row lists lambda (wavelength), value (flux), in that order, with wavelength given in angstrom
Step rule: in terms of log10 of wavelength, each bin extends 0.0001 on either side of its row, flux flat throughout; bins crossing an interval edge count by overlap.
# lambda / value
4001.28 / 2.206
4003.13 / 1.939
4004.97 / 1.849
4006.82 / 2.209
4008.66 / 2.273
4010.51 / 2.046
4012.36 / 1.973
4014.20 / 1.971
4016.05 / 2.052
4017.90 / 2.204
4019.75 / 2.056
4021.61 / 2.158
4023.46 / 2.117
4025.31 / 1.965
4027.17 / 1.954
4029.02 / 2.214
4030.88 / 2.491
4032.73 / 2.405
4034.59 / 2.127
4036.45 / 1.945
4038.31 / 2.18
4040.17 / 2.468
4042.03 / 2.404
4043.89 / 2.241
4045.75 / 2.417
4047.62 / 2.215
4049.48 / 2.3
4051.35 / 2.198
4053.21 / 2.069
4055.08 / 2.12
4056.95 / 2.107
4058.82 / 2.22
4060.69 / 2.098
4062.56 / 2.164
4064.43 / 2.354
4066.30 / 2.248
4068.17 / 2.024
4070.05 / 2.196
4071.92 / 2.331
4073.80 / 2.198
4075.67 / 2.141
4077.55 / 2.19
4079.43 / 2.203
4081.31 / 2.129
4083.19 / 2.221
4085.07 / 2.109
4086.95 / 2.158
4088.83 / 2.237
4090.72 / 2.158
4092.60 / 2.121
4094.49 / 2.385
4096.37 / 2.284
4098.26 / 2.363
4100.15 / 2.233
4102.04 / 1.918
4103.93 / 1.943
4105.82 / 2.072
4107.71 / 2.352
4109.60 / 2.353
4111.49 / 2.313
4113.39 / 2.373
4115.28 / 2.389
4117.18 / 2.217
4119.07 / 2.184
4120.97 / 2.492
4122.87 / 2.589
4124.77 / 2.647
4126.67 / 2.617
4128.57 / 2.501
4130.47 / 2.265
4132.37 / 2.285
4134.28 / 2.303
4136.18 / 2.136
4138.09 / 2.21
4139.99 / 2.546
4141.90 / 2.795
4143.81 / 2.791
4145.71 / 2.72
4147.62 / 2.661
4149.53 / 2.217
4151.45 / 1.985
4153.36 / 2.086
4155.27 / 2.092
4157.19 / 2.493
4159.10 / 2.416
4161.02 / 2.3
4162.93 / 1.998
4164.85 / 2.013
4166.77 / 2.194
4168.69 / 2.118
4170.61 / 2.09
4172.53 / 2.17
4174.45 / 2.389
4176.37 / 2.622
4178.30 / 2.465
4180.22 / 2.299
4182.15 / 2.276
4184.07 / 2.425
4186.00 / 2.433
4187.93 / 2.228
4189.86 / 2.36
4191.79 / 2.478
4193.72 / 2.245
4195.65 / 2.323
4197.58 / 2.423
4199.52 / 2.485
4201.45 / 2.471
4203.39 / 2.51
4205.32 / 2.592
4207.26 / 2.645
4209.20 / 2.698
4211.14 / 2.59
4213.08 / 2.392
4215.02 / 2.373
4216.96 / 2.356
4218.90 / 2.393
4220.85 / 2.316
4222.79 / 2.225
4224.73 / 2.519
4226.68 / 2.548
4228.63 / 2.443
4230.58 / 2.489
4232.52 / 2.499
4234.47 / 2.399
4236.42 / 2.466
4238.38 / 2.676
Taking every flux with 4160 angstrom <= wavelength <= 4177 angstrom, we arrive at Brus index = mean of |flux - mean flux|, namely 0.15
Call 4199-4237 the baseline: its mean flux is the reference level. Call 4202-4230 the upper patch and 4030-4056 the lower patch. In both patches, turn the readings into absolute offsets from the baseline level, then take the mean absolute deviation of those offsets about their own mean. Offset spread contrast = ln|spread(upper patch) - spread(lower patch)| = -2.5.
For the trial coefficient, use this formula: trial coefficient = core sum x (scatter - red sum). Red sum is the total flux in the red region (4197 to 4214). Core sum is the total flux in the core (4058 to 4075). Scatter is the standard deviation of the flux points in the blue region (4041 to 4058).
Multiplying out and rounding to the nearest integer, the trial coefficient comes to -450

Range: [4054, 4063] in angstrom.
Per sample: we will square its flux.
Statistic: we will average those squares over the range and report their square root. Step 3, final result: 2.14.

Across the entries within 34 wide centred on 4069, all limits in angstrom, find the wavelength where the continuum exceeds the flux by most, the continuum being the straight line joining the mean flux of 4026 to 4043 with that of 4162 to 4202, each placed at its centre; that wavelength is 4068.17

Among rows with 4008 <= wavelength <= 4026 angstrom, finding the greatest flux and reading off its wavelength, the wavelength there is 4008.66 angstrom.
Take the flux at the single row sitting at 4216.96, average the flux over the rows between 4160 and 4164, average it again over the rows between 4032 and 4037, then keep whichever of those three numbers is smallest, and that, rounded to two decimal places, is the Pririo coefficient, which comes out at 2.15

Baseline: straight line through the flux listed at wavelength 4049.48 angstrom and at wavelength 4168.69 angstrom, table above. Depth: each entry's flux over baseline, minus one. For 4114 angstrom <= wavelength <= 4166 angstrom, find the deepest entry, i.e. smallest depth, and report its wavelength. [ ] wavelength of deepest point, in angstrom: 4151.45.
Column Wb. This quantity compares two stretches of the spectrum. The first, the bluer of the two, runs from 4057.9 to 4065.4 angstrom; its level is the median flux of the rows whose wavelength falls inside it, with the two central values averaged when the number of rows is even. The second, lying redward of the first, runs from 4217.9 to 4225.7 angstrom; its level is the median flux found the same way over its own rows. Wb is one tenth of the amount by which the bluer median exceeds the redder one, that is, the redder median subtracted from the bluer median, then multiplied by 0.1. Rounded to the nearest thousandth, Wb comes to -0.016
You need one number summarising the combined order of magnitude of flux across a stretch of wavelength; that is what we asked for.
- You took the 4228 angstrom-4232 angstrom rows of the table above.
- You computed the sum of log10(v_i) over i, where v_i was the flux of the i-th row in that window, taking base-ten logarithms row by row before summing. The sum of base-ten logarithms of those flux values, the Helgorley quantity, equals 0.78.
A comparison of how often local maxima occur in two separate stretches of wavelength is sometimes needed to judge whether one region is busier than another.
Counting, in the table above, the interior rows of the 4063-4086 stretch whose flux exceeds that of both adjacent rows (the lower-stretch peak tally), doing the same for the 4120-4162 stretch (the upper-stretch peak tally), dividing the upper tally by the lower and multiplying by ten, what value 13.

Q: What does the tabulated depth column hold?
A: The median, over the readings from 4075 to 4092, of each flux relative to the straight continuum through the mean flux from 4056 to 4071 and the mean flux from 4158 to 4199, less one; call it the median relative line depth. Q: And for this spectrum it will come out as -0.020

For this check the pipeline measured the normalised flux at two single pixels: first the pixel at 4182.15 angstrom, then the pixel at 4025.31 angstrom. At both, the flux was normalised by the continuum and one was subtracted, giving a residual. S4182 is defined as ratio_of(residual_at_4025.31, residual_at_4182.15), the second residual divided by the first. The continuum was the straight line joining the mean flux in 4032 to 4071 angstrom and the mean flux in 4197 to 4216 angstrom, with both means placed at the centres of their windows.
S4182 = 1.2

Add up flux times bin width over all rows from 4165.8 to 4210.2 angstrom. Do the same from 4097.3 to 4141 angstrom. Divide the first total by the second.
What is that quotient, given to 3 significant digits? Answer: 1.05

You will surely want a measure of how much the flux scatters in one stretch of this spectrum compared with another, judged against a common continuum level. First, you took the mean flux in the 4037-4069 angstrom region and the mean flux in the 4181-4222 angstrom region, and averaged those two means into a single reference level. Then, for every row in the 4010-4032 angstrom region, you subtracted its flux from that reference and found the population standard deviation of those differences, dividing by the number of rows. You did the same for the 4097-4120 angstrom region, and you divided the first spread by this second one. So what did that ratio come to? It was 0.92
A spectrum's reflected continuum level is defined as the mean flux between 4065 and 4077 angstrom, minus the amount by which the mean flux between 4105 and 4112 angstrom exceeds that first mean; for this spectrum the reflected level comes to 2.11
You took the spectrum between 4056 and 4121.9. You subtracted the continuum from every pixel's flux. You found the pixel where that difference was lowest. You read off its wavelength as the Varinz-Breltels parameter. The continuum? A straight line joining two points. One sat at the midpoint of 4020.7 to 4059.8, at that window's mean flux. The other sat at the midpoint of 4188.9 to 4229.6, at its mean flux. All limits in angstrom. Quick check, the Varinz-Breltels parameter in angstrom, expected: 4102.04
